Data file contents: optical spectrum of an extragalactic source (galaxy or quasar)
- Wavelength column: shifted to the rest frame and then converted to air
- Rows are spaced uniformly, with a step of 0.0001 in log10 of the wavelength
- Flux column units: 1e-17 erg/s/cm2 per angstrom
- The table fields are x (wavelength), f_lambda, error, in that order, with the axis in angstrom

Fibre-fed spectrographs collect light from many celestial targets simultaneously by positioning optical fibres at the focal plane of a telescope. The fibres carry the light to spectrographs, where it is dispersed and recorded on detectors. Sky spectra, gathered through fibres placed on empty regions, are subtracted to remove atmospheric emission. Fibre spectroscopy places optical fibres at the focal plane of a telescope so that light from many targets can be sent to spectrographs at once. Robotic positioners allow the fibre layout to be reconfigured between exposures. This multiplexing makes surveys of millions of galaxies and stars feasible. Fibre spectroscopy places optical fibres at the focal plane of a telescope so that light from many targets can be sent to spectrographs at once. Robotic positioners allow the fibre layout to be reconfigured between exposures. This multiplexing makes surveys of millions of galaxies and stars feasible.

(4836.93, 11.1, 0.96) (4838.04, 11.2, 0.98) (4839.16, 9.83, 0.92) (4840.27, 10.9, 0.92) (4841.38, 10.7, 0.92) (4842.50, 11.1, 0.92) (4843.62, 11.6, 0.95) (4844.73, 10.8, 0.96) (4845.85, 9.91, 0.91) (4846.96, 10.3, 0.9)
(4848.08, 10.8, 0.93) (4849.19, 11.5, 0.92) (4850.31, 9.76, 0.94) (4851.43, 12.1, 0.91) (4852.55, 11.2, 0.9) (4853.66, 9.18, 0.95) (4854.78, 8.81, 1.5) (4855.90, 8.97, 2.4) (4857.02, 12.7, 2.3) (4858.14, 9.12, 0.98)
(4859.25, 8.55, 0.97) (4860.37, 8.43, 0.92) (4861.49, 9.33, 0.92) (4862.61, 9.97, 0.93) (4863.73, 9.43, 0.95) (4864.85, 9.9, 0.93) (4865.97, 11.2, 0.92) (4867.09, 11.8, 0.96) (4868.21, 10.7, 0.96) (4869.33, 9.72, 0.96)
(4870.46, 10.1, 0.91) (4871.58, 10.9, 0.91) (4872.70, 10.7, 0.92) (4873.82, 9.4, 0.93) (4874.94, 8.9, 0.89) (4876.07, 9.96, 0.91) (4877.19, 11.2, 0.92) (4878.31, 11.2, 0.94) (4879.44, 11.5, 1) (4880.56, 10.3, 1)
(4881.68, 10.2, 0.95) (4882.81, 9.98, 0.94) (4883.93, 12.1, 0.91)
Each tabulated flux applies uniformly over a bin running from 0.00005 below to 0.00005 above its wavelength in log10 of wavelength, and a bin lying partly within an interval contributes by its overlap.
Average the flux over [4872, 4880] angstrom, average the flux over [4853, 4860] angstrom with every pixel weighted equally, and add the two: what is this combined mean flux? 20.0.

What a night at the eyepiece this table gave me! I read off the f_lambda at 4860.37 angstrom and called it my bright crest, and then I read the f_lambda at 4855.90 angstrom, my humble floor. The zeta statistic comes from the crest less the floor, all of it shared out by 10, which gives -0.05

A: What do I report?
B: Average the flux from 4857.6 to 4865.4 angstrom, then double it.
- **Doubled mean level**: 18.5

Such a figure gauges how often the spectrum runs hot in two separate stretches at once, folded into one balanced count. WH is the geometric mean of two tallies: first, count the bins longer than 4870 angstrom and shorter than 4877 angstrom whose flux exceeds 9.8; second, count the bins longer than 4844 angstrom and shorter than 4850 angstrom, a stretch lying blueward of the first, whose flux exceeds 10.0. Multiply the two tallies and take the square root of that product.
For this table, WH 4.0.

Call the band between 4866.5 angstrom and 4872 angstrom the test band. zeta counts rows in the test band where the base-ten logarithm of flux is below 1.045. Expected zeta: 4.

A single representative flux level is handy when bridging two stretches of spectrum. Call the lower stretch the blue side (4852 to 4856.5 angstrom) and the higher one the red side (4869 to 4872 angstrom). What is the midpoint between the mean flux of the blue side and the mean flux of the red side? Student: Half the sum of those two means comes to 9.9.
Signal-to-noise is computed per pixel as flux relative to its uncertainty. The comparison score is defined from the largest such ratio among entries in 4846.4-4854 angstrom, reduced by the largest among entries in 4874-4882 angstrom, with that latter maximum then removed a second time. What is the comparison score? -11.1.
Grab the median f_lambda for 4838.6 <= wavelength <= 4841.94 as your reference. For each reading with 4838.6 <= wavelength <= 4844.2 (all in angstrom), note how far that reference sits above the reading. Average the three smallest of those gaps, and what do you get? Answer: -0.50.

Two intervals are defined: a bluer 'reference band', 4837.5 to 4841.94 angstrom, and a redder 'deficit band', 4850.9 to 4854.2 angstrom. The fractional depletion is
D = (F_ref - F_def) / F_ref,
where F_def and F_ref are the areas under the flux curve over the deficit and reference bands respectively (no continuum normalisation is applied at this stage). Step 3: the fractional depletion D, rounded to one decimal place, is 0.2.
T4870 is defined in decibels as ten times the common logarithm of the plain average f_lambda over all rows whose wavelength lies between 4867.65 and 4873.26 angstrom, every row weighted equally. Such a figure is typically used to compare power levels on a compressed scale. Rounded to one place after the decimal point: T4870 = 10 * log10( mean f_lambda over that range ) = 10.2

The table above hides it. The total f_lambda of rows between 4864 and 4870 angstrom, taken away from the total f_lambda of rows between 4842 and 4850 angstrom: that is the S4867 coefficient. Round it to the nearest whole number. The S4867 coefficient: 23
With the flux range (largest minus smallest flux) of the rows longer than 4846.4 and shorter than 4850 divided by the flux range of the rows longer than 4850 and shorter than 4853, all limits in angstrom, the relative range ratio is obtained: 0.51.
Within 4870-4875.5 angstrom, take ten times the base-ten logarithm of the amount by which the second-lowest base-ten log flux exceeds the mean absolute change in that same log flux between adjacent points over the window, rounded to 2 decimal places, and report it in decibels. -0.26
